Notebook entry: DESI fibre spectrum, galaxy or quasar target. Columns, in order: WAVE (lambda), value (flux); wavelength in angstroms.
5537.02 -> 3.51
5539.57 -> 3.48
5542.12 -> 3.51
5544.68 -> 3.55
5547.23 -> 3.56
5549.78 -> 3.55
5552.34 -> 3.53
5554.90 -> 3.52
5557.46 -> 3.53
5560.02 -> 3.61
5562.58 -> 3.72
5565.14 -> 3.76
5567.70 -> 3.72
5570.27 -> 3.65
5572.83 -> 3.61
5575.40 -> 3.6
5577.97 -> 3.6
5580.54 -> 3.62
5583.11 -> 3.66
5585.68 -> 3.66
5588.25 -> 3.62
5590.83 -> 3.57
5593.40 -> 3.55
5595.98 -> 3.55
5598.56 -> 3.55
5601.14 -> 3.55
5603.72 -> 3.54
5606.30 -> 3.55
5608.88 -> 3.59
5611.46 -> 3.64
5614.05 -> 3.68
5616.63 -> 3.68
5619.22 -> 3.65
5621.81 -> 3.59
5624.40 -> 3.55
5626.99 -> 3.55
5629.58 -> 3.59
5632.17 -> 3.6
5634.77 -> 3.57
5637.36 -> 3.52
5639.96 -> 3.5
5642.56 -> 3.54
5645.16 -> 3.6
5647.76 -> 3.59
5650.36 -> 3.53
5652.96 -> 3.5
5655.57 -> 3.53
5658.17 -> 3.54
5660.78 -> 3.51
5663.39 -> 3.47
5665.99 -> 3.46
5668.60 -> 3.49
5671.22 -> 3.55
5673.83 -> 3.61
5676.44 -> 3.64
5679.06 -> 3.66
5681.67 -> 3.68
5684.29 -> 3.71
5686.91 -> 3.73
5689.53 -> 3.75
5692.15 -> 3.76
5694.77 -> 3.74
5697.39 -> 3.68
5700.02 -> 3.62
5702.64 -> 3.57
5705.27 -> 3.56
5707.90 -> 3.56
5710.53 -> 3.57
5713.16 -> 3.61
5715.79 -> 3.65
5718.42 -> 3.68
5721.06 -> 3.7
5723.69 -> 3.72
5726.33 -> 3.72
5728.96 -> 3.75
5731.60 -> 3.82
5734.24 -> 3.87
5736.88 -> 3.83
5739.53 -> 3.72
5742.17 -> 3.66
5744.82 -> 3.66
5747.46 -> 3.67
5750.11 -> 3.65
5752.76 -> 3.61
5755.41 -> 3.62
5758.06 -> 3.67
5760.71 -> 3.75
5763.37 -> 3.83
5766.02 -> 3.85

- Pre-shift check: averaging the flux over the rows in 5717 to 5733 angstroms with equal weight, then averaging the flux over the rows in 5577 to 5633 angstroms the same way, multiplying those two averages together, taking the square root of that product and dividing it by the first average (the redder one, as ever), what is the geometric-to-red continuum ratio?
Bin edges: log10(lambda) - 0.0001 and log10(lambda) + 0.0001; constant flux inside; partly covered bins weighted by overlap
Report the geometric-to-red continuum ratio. 0.982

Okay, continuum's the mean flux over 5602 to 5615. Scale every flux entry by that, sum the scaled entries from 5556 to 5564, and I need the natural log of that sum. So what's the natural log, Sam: 1.1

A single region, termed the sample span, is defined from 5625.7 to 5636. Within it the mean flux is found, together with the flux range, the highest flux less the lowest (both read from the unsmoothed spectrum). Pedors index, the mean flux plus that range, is 3.63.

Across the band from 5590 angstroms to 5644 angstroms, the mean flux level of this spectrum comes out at 3.58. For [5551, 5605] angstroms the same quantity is 3.61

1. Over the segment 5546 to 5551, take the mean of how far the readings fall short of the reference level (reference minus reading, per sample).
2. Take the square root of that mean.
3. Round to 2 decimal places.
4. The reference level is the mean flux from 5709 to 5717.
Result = 0.23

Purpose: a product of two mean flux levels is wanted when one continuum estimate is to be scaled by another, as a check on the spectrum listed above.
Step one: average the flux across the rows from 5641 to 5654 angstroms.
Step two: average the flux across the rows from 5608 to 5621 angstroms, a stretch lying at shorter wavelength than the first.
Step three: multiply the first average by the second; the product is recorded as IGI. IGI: 13.0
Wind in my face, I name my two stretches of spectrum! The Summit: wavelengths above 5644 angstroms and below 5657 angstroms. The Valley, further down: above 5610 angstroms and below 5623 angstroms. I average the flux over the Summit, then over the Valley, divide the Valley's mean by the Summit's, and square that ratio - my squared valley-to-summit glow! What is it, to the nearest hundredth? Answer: 1.06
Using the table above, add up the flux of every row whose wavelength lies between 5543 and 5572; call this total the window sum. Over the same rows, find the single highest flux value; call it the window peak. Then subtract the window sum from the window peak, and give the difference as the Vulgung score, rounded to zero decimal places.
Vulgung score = -36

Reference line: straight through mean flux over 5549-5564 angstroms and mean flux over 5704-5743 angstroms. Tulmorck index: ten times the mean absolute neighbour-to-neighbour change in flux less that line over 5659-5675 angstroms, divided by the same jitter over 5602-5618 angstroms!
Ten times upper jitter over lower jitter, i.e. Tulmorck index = 14.7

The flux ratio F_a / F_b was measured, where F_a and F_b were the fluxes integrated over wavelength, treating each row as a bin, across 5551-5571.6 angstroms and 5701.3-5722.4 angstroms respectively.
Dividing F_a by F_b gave 0.98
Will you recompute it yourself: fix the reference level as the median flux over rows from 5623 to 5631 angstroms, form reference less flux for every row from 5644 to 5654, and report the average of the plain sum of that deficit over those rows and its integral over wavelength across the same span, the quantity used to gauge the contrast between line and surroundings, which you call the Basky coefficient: -0.04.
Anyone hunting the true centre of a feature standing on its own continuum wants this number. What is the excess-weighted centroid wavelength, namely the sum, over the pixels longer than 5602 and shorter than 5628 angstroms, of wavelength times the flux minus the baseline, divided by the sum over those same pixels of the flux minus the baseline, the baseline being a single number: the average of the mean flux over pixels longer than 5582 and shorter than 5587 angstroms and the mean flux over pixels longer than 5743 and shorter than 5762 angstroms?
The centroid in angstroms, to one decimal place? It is 5615.1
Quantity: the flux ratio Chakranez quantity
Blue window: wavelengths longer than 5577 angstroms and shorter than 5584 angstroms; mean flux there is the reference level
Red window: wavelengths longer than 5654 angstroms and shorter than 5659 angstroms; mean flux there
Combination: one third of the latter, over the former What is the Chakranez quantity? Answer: 0.325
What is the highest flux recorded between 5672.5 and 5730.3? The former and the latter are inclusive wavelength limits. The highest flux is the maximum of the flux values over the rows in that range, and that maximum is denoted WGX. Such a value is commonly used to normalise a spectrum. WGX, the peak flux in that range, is 3.76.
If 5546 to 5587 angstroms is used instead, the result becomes 3.76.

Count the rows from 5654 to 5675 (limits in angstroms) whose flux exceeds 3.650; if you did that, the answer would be 0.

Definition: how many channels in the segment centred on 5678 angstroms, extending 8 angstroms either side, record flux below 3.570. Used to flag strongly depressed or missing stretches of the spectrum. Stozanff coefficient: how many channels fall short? 1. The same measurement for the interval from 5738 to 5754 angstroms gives 0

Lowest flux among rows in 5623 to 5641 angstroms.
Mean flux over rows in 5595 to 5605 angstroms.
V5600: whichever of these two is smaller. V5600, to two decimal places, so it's 3.50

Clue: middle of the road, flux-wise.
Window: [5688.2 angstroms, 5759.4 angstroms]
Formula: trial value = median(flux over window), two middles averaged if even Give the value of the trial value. 3.67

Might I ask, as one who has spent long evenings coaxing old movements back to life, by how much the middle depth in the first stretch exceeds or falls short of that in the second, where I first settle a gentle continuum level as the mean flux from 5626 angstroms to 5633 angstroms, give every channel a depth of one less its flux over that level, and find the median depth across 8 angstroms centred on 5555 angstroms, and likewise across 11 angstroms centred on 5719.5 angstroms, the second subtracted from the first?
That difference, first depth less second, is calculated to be 0.04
